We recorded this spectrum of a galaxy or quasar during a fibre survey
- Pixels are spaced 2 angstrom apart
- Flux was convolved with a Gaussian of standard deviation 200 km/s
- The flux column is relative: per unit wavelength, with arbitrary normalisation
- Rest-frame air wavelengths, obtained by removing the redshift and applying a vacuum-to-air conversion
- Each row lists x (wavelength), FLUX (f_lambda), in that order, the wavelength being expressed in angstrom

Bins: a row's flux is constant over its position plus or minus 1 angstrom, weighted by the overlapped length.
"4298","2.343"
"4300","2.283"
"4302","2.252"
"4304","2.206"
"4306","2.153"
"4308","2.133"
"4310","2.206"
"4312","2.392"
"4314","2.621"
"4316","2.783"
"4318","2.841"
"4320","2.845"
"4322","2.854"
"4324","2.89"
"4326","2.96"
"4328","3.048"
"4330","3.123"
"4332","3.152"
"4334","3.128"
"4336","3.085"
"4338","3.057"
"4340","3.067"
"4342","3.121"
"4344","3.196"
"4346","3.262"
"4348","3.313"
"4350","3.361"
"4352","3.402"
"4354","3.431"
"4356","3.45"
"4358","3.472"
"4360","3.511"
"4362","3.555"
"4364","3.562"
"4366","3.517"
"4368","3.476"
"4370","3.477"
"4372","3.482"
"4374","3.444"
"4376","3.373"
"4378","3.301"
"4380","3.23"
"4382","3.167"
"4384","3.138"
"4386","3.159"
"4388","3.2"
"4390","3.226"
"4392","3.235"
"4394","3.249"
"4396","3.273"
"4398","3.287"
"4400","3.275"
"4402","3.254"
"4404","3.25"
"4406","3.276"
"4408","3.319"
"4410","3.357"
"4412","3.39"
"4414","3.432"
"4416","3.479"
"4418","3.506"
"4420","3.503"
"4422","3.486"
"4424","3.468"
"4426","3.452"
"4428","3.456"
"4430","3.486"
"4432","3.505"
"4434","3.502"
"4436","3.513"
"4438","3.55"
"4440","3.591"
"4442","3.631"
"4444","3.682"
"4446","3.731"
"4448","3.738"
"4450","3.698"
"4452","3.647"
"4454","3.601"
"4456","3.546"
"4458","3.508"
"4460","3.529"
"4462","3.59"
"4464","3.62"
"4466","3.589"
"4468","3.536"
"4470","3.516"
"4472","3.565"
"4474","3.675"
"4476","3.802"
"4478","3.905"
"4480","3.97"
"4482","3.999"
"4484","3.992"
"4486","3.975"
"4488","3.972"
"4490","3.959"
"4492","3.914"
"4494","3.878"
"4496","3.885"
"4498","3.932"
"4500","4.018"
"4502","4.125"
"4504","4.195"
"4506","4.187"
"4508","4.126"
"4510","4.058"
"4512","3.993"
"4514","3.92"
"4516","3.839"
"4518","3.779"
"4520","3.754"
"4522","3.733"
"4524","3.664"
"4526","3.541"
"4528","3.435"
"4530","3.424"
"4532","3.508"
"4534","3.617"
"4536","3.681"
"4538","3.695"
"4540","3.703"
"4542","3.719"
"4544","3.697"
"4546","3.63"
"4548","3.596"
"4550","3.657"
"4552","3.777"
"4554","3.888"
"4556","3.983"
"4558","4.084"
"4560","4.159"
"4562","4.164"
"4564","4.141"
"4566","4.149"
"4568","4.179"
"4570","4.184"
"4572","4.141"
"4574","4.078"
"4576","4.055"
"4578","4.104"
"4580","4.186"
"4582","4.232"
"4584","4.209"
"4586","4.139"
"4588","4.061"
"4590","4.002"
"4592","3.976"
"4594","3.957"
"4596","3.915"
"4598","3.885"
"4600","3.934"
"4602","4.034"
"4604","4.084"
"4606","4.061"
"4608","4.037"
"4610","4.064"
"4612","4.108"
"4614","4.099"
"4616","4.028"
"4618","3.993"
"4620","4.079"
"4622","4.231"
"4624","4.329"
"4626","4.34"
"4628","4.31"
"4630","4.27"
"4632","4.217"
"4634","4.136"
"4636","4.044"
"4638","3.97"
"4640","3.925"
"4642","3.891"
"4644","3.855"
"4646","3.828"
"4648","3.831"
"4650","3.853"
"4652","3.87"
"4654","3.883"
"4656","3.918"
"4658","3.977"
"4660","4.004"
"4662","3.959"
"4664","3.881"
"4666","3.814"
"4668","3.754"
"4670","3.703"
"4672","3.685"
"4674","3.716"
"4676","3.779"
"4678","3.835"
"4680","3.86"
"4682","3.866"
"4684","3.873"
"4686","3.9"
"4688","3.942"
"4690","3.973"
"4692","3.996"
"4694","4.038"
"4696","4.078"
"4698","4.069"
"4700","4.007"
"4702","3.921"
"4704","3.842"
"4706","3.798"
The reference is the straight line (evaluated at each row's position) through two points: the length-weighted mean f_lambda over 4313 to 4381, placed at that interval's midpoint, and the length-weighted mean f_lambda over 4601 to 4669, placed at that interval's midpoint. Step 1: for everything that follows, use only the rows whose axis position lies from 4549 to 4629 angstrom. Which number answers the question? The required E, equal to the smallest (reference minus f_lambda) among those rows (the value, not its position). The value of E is -0.36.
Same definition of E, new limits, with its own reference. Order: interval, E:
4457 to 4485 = -0.41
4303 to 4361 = -0.26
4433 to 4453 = -0.24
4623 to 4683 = -0.35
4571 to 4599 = -0.36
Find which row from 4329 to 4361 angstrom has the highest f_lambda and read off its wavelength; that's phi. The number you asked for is 4360 angstrom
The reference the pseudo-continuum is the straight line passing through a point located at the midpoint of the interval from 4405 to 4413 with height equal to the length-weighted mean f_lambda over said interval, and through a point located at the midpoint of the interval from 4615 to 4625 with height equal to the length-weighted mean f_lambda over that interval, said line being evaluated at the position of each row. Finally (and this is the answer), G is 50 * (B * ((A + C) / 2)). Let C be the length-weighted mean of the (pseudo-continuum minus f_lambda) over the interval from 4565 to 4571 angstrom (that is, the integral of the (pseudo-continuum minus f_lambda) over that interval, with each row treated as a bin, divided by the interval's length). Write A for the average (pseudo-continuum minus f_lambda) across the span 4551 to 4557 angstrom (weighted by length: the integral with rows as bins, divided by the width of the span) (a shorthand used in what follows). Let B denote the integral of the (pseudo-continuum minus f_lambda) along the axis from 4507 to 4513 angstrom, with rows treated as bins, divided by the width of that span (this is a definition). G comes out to 2.0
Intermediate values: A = 0.00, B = -0.34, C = -0.23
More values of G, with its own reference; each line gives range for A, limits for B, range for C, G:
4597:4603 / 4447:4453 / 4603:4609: -0.6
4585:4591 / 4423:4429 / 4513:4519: 0.2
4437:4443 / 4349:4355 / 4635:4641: -0.6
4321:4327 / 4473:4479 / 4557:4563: 0.6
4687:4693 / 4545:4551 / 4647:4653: 4.8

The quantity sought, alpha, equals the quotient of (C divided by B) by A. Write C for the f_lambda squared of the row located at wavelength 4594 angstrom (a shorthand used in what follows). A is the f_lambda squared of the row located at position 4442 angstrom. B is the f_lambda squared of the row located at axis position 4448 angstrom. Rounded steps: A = 13.2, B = 14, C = 15.7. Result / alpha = 0.085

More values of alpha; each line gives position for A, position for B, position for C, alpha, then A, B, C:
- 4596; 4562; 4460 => 0.047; 15.3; 17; 12.5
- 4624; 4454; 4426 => 0.049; 18.7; 13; 11.9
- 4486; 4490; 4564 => 0.069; 15.8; 16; 17.1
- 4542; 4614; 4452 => 0.057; 13.8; 17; 13.3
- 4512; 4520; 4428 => 0.053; 15.9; 14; 11.9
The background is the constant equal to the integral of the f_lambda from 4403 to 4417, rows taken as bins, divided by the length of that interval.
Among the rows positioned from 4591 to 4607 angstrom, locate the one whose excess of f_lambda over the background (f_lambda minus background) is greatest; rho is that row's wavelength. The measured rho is 4604 angstrom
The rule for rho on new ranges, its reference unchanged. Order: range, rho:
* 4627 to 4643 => 4628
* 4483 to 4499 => 4484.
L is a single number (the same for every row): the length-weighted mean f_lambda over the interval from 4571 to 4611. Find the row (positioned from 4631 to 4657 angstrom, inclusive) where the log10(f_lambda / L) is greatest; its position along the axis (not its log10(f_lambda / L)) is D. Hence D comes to 4632 angstrom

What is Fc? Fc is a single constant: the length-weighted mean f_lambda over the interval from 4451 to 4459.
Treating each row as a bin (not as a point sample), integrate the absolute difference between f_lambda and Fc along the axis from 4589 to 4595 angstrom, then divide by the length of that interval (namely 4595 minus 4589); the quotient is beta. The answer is 0.40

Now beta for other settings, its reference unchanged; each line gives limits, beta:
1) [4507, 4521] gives 0.35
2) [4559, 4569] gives 0.58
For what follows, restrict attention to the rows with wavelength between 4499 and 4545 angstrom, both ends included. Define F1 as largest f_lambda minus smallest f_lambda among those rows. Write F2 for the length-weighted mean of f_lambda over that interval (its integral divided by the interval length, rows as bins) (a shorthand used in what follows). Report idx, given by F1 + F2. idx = 4.57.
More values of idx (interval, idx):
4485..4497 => 4.03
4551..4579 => 4.48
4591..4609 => 4.19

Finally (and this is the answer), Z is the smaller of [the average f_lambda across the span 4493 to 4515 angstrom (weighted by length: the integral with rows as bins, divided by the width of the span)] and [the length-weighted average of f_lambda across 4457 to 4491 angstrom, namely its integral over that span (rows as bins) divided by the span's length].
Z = 3.7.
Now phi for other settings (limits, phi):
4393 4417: 4416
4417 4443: 4442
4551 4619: 4582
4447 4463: 4448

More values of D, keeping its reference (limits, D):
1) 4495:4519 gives 4504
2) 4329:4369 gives 4364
